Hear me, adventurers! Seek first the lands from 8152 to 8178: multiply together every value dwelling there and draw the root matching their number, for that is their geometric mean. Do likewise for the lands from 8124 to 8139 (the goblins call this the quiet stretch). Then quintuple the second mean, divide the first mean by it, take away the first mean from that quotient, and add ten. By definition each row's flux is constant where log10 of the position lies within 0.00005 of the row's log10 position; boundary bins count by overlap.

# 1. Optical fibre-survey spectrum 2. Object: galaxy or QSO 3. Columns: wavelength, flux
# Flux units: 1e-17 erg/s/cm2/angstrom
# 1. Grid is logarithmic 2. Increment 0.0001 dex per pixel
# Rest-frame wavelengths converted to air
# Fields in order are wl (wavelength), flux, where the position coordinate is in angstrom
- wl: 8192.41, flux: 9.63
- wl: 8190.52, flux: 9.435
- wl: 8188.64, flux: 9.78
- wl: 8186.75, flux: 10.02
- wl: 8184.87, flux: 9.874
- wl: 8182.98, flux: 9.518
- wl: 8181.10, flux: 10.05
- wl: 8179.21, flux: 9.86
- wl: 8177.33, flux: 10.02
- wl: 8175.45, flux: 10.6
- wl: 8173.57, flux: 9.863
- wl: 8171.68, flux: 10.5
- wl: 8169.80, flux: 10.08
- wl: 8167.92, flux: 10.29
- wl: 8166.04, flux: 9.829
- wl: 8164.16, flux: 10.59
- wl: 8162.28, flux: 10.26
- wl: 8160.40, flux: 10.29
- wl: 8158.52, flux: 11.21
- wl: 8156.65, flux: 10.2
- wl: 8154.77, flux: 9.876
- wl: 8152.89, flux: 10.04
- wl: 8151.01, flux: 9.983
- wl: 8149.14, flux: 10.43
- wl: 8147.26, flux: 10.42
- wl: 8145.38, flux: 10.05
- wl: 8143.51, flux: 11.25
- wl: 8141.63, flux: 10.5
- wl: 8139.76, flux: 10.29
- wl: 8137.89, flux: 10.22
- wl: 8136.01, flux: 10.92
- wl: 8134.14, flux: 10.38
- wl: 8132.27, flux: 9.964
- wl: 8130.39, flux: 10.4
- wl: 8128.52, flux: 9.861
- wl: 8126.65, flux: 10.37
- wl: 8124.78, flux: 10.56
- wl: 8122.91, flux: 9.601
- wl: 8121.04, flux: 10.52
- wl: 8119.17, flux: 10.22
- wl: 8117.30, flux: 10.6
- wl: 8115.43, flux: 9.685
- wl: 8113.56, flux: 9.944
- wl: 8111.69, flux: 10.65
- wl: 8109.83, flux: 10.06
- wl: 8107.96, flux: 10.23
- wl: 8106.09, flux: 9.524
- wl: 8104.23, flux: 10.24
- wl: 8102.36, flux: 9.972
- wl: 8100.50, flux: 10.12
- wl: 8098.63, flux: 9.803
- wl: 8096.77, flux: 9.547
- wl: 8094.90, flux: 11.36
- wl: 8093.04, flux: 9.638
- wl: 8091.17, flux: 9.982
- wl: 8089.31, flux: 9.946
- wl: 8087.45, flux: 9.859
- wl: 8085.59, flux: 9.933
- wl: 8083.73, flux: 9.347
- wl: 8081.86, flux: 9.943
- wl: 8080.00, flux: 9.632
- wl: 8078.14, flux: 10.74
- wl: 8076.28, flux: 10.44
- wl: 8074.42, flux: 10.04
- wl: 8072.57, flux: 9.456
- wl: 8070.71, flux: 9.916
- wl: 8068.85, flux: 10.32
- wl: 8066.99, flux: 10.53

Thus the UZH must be -0.06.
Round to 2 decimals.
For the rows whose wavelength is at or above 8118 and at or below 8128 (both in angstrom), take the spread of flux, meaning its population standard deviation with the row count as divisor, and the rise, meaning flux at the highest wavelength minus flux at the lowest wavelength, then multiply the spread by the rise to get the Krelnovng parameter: 0.05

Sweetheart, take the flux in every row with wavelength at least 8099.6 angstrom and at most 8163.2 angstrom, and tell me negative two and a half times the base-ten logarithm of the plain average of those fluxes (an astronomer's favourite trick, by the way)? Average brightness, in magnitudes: -2.53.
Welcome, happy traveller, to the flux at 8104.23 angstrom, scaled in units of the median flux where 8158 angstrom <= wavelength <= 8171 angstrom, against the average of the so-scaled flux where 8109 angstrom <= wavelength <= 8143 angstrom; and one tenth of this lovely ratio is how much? 0.100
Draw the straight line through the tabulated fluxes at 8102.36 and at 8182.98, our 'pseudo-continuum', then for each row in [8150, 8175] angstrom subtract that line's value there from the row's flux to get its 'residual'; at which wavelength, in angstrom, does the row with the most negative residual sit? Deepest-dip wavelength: 8154.77 angstrom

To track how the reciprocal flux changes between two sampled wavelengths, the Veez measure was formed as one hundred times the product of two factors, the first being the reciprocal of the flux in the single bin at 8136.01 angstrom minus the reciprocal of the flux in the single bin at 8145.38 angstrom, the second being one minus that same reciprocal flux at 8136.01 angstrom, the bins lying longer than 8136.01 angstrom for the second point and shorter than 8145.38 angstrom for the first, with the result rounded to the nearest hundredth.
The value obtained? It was -0.72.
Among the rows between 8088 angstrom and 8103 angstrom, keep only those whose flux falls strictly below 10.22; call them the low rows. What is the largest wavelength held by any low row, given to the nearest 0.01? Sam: 8102.36 angstrom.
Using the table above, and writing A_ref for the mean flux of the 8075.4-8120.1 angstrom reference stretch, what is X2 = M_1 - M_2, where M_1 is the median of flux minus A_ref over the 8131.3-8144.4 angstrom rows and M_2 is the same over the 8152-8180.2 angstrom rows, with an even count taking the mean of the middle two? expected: 0.18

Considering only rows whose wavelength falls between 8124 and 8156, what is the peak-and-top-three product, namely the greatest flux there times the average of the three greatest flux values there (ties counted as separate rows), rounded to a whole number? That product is 123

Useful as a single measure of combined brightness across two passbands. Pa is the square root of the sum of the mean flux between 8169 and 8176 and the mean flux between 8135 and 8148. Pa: 4.56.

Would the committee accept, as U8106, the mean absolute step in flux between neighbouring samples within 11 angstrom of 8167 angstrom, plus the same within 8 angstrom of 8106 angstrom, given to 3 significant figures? 1.01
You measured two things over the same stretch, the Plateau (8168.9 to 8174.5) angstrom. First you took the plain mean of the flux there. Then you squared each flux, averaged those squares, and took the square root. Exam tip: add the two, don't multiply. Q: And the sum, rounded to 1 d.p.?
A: 20.3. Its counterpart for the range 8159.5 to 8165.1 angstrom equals 20.8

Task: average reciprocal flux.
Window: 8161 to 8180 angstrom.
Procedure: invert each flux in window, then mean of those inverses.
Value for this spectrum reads 0.098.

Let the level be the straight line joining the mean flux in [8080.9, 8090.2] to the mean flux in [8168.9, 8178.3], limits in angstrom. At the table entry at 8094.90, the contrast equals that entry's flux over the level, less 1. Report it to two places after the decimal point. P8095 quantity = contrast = 0.15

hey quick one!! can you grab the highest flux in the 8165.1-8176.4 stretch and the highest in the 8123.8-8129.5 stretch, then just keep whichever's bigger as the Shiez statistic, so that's 10.6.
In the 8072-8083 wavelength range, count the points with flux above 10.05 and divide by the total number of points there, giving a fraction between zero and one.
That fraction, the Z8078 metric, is 0.33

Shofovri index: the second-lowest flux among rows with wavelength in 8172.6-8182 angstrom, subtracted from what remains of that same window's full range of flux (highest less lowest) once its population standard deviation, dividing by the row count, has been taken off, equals -9.40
